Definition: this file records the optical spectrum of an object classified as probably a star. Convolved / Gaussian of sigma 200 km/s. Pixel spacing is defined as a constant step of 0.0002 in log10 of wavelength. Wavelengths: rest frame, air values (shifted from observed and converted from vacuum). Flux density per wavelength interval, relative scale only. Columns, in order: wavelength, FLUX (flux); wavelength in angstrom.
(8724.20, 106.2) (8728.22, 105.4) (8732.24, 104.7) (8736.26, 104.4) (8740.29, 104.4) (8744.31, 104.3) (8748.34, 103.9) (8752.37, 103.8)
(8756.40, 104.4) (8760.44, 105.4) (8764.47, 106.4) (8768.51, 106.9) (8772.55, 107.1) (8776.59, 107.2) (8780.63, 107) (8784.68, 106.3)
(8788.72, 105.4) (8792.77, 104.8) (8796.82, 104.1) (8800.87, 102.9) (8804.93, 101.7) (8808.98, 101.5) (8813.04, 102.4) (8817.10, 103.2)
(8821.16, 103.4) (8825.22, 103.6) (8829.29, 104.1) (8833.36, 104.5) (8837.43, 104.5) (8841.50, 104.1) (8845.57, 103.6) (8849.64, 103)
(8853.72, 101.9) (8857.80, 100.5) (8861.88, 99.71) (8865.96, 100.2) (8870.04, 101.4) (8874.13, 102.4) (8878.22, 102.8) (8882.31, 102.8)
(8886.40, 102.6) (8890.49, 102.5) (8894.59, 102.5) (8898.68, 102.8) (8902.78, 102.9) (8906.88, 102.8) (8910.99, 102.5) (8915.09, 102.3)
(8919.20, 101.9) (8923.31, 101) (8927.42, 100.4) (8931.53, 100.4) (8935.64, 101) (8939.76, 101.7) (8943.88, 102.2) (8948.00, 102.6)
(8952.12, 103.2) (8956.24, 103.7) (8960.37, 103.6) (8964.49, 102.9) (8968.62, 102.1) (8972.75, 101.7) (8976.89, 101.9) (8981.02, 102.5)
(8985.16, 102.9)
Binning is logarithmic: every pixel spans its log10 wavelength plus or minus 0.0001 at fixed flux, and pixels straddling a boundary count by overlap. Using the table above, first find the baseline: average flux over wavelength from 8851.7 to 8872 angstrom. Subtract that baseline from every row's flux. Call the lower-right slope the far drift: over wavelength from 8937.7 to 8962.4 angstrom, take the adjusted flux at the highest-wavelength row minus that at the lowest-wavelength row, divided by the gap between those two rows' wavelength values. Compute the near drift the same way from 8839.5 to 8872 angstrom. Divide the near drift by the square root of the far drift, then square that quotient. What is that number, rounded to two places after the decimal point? 0.10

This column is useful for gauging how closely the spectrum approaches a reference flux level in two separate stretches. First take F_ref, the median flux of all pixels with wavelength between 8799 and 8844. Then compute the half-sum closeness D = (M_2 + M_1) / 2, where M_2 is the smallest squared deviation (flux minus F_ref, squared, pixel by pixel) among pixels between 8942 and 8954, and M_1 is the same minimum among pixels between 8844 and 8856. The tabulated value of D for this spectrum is 0.04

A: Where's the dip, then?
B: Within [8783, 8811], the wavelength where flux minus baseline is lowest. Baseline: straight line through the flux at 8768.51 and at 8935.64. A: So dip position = 8808.98 angstrom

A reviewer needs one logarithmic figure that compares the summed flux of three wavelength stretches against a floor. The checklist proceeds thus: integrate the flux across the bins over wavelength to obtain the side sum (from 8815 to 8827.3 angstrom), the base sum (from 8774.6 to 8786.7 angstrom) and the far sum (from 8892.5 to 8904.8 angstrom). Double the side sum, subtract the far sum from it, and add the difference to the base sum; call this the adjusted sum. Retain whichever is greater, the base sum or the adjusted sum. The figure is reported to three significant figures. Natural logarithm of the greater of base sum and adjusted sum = 7.85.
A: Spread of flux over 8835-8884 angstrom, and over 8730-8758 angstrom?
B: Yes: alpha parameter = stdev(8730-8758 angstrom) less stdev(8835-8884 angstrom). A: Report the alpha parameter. -1.2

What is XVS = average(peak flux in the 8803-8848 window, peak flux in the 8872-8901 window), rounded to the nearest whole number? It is 104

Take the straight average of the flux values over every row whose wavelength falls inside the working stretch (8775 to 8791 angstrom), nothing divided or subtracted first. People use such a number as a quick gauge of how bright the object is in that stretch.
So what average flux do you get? 106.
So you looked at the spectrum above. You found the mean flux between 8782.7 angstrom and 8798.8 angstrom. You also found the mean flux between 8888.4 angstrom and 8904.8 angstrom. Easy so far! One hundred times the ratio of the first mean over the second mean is 102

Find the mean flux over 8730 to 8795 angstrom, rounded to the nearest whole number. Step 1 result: 105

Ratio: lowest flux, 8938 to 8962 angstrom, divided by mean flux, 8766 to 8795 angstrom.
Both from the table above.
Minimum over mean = 0.96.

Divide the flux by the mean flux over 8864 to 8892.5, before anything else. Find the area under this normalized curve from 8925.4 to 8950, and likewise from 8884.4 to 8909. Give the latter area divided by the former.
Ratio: 1.01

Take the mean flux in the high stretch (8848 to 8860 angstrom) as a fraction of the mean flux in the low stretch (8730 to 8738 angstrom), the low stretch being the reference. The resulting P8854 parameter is 0.97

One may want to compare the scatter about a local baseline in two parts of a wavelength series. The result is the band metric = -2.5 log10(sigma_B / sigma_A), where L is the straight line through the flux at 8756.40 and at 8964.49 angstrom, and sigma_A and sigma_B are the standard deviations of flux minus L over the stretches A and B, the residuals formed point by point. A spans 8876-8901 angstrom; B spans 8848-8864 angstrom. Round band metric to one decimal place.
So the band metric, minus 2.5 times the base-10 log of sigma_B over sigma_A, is -2.5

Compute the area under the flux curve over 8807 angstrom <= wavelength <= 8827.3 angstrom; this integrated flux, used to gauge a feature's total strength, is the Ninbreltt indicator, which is 2087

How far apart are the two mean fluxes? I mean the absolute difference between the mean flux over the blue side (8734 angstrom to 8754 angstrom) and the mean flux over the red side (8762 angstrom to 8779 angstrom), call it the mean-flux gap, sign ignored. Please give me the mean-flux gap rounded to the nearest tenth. 2.7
